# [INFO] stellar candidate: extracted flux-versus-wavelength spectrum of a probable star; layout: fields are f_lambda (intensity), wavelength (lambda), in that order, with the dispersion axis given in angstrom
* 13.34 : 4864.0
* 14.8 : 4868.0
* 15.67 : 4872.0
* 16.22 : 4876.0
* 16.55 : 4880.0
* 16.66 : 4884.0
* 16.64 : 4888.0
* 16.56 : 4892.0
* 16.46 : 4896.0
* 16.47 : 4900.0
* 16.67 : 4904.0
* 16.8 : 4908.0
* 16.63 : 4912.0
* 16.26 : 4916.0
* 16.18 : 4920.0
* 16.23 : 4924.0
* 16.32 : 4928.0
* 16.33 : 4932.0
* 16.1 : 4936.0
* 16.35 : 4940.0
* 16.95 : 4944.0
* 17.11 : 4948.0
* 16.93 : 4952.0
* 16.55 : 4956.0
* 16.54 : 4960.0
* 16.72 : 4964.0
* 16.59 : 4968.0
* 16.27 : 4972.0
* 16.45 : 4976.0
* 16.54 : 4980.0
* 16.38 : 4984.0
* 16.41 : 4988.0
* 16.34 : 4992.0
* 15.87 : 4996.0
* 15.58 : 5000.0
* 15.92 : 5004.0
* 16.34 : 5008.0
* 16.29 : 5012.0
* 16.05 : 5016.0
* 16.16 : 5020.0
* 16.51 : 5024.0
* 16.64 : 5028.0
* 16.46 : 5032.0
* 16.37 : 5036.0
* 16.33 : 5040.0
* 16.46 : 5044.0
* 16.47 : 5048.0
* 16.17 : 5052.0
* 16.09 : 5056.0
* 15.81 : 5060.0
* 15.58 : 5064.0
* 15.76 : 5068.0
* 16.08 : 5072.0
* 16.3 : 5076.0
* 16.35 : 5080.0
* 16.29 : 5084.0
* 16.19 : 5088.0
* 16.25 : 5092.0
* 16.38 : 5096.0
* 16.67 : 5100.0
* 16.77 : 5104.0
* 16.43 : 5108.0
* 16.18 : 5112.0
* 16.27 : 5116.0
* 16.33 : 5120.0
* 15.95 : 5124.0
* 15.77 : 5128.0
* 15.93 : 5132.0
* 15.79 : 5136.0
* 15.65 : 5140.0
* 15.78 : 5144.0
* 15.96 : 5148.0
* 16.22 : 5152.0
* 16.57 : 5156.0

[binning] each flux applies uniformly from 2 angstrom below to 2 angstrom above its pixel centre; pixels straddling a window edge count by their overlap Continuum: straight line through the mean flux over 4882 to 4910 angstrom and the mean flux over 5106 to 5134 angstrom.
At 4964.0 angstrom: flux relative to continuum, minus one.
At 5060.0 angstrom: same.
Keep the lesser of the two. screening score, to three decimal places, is -0.027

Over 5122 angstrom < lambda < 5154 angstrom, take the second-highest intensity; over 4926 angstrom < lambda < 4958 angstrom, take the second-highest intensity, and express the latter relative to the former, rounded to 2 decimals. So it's 1.06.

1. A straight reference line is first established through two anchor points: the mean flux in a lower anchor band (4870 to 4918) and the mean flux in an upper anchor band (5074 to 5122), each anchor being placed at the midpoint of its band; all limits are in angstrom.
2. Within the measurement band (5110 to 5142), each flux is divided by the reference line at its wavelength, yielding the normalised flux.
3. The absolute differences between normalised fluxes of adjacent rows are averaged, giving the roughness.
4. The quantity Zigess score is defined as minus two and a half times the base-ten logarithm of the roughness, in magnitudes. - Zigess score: 5.00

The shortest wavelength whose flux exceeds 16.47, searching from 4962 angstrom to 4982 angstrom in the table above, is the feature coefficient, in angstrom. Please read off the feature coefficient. 4964.0 angstrom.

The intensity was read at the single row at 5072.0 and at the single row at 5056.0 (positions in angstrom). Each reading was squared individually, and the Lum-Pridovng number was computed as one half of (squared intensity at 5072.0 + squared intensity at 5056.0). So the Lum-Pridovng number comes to 259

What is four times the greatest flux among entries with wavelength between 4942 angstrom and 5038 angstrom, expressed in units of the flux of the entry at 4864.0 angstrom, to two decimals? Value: 5.13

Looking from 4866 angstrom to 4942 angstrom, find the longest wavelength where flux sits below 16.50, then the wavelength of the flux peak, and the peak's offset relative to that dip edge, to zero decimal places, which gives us -32 angstrom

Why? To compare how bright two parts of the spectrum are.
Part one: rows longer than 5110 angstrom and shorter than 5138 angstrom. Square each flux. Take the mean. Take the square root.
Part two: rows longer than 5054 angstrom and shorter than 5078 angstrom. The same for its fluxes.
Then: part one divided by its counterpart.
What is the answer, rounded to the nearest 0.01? 1.01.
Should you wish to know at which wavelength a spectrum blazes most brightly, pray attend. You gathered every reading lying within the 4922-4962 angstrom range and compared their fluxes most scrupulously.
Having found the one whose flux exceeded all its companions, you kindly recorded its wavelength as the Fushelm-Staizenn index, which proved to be 4948.0 angstrom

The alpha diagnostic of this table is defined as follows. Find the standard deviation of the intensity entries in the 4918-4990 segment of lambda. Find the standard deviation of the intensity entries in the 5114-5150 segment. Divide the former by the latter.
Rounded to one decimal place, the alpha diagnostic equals 1.2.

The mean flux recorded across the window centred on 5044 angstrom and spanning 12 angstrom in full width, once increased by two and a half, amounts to 18.9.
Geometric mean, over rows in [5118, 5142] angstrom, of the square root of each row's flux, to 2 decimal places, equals 3.99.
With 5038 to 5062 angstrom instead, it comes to 4.03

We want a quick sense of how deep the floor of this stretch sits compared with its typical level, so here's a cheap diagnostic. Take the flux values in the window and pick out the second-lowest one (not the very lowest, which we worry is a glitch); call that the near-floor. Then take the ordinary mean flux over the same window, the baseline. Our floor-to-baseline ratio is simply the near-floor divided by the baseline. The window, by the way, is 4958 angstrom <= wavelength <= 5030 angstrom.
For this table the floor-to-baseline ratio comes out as 0.9730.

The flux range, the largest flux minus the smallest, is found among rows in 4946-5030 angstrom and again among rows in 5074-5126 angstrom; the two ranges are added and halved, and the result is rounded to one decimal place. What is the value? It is 1.2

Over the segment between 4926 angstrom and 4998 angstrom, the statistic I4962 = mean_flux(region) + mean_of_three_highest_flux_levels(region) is 33.5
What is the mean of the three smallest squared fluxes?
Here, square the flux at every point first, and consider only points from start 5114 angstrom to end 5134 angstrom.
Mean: 252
